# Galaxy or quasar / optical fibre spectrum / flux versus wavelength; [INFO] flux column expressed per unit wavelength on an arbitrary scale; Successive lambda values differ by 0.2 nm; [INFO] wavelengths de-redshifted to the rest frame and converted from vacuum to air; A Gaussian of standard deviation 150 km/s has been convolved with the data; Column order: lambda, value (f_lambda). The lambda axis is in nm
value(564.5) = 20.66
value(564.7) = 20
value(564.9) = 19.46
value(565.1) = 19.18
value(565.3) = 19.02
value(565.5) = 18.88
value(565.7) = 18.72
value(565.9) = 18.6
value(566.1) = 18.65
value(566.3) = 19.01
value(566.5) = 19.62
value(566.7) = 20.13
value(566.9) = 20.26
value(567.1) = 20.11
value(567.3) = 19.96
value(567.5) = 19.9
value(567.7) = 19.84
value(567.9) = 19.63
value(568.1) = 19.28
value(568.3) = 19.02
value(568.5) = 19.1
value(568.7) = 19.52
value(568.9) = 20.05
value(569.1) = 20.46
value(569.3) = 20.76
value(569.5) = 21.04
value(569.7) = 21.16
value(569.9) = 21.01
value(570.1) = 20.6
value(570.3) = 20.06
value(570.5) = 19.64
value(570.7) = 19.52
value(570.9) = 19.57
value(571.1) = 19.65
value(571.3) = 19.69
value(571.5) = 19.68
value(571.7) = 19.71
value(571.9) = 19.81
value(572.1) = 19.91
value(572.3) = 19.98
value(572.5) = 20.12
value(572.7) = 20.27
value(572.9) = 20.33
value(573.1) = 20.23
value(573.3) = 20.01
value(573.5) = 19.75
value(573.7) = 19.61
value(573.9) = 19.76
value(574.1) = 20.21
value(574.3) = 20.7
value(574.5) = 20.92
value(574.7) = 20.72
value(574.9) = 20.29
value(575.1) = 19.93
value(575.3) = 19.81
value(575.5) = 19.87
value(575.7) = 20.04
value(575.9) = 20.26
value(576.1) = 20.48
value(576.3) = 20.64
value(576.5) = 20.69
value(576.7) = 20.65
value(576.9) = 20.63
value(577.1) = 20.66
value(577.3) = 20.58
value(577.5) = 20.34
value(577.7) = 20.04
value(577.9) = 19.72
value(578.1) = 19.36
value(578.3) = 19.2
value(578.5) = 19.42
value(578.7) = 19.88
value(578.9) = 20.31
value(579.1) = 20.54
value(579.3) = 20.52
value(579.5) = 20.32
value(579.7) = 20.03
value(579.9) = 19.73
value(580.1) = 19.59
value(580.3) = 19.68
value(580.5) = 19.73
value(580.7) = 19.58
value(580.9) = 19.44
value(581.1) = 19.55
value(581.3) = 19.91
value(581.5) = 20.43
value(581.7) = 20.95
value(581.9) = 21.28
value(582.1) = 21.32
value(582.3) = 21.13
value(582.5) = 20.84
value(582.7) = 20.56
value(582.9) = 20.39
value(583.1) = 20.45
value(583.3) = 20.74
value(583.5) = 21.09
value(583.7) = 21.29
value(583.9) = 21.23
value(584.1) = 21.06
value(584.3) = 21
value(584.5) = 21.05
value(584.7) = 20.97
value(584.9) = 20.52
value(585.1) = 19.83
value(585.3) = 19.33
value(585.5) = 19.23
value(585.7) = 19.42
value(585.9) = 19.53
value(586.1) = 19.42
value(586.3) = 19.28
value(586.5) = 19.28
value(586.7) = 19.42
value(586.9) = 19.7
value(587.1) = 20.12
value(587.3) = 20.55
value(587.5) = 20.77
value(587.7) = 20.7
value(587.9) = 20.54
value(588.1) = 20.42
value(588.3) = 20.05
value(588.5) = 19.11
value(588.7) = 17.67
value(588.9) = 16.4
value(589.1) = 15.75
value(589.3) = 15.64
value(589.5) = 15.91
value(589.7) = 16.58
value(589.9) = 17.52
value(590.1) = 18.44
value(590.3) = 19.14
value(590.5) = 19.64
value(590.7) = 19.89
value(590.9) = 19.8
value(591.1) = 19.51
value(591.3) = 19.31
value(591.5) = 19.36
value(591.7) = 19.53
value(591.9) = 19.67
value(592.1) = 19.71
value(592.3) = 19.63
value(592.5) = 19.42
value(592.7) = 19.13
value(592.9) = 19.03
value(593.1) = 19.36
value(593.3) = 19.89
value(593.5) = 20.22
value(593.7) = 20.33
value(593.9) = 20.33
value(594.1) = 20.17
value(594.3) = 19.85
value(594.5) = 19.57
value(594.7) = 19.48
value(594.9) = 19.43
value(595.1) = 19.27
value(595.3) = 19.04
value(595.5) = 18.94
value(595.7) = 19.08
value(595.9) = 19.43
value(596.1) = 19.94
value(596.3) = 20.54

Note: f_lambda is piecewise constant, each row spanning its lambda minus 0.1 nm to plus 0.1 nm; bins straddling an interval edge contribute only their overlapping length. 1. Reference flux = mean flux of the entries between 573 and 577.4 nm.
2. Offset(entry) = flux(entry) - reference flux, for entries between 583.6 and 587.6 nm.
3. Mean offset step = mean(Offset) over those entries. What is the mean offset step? -0.1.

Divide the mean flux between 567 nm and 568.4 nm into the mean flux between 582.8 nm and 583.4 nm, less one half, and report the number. 0.54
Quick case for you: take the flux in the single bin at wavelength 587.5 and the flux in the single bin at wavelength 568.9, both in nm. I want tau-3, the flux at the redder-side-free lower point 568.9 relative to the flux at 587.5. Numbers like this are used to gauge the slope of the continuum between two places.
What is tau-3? 0.97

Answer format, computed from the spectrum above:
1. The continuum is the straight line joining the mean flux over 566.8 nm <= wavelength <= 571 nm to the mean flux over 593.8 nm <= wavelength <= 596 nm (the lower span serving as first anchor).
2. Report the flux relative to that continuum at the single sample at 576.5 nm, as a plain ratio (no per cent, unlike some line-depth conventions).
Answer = 1.04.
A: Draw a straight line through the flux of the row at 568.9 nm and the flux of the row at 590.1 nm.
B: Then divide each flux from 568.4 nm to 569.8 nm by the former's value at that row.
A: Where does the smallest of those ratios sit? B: 568.5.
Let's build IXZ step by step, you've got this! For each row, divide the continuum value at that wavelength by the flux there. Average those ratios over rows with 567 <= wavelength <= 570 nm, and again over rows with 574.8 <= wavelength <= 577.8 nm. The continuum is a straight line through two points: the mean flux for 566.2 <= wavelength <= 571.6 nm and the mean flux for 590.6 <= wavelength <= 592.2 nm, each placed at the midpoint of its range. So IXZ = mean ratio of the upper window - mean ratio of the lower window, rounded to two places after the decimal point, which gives -0.02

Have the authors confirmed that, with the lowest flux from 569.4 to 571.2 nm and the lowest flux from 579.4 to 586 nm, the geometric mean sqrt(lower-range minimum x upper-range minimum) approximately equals 19.4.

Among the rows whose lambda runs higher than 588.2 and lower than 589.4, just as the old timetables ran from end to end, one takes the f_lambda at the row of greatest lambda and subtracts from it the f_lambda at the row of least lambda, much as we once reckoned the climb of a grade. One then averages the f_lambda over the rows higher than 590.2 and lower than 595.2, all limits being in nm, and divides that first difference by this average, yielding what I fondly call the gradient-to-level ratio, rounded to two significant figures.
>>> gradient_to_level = -0.22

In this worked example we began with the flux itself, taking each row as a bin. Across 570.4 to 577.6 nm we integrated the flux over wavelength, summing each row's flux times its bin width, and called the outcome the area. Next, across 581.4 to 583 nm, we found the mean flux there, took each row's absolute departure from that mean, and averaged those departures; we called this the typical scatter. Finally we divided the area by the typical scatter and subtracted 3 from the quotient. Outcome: 468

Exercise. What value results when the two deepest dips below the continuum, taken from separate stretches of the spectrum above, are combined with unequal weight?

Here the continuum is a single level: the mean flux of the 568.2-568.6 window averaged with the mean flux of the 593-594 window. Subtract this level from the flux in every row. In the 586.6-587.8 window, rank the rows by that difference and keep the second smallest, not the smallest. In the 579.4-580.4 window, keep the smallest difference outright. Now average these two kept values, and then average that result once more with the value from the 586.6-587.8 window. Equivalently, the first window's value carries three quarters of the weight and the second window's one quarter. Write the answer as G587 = 0.13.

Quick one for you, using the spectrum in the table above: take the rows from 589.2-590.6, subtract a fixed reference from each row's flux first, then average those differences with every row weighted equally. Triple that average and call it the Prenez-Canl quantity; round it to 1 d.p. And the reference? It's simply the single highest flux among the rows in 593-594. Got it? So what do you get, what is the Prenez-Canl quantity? -8.3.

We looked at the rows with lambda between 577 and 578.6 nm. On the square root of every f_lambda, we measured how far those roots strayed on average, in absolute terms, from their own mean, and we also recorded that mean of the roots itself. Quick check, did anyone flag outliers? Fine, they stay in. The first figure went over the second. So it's 0.012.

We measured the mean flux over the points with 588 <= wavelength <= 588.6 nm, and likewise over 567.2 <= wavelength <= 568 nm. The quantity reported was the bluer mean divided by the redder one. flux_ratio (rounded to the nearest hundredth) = 1.00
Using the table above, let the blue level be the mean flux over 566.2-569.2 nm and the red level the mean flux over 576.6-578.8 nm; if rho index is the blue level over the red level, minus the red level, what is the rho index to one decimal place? -19.1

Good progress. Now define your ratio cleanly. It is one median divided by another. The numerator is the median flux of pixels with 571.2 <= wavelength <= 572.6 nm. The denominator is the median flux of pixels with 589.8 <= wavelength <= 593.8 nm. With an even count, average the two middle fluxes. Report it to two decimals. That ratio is 1.01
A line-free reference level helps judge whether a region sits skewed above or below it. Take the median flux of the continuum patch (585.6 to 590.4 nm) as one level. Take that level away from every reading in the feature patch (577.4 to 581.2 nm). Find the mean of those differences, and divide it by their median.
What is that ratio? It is 1.29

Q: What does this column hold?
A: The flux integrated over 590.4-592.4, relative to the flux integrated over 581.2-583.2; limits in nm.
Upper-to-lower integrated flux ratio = 0.95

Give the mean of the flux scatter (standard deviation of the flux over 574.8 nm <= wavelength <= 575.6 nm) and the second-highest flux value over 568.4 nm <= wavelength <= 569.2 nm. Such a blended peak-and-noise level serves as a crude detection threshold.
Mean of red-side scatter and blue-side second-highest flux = 10.1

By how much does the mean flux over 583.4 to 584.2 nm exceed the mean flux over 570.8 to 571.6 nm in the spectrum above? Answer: 1.5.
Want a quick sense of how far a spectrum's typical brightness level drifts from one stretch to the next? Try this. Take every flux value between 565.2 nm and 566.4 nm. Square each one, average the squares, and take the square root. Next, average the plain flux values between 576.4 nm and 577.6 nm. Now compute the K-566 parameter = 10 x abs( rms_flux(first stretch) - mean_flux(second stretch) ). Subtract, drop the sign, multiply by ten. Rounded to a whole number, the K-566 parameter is 18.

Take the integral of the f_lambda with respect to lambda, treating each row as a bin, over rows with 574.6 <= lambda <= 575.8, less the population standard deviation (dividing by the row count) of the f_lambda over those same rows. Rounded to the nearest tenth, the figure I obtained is 23.8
